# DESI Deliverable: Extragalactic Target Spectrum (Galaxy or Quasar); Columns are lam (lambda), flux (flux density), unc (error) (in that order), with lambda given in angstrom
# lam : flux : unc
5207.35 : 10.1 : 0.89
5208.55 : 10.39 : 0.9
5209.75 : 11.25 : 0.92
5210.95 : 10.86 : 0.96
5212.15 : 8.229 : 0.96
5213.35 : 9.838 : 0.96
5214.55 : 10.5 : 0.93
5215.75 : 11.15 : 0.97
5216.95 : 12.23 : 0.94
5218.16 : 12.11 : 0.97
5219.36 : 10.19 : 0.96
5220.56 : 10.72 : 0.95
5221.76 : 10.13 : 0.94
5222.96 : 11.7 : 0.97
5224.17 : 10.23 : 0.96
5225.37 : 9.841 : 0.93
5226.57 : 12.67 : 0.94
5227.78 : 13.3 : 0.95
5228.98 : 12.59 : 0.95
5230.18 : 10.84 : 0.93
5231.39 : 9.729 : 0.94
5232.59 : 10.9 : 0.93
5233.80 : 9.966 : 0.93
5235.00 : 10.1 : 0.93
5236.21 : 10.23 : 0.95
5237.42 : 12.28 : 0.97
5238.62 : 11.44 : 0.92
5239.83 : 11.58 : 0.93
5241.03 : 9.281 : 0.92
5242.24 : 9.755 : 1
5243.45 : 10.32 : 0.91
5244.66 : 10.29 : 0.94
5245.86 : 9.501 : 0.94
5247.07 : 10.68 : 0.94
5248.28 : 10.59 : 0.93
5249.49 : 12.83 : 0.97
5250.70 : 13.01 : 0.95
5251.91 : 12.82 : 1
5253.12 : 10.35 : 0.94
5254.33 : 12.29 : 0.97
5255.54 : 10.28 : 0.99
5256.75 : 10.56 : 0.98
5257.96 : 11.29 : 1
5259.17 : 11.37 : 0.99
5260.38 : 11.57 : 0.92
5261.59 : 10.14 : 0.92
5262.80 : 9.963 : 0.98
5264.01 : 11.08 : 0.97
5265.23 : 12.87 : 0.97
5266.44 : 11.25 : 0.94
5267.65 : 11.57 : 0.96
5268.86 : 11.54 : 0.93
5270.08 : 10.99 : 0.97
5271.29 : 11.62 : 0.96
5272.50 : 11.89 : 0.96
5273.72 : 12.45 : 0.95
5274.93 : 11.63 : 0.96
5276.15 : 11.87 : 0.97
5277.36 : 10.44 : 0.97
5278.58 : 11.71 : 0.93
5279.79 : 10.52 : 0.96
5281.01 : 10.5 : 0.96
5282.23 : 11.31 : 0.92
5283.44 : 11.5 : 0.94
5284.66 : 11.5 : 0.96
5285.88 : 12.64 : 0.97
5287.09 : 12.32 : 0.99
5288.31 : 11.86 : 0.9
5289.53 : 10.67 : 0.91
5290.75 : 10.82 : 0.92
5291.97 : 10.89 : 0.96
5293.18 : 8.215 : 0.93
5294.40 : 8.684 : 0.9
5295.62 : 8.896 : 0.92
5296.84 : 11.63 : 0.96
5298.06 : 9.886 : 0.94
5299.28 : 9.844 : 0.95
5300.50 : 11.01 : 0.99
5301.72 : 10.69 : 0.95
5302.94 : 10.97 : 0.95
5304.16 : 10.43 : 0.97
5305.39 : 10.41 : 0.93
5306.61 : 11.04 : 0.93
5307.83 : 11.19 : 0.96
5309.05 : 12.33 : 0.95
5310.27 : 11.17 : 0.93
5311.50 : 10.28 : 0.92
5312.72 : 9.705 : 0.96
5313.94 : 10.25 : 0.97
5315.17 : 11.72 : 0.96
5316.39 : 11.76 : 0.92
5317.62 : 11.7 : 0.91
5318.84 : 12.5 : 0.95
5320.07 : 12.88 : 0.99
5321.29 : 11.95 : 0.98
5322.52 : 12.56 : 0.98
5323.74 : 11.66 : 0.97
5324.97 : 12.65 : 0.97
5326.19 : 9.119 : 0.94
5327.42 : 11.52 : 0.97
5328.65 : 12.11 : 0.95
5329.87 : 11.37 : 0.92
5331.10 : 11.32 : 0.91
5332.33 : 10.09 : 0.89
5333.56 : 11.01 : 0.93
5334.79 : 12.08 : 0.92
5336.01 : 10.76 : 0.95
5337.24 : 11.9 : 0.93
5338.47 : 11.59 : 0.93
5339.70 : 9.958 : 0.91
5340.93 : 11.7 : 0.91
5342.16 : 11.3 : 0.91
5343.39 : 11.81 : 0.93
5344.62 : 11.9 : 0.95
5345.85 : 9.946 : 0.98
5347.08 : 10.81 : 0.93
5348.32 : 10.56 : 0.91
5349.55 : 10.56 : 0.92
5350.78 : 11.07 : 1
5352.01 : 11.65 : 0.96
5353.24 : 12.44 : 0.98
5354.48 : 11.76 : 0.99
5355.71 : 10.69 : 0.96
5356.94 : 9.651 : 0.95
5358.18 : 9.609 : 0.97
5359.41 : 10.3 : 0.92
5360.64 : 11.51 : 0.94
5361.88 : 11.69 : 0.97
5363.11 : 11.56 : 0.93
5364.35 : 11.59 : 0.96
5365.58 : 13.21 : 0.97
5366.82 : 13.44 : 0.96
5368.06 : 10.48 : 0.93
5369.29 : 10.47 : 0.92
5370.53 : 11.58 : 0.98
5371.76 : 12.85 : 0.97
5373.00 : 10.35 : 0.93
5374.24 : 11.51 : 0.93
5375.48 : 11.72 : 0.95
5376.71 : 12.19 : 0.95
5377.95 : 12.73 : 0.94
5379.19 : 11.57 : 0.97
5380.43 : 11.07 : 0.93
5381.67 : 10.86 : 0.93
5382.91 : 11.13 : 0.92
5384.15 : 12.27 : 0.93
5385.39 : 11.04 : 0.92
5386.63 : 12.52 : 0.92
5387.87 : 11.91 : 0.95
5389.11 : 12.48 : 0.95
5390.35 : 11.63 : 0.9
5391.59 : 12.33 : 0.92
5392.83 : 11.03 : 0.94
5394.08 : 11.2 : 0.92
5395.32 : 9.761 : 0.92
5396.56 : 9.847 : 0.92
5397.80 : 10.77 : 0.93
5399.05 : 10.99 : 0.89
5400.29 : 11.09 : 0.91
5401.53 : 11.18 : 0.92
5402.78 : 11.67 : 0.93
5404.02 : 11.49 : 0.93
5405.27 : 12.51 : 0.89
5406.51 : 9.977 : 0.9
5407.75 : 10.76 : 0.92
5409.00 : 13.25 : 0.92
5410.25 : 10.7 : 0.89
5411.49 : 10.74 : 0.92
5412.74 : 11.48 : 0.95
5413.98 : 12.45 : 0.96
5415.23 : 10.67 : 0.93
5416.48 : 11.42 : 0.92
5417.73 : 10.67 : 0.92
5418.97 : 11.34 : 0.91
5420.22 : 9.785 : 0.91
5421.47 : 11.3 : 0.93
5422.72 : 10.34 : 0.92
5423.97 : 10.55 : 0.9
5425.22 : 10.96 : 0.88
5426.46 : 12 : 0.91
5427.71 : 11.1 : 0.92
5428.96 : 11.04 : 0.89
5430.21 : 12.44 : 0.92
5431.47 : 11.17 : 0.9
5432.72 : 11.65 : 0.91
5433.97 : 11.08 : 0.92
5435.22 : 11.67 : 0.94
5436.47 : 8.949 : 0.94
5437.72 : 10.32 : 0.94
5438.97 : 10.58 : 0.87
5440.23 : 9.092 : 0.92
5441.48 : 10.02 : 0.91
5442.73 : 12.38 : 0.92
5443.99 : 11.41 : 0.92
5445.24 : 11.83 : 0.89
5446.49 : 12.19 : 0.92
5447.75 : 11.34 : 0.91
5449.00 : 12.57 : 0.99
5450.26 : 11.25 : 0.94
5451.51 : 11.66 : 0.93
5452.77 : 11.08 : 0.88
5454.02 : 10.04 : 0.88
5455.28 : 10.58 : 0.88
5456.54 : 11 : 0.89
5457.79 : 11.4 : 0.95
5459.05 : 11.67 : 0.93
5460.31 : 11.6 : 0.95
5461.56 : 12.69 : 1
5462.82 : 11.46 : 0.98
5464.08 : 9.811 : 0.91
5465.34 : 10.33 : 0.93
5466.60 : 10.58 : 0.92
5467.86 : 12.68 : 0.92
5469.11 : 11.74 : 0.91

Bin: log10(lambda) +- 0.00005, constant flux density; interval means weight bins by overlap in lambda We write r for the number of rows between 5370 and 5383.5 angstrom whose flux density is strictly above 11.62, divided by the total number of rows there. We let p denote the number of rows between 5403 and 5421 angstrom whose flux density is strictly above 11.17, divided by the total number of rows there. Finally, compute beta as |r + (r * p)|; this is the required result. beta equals 0.55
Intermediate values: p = 0.50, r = 0.36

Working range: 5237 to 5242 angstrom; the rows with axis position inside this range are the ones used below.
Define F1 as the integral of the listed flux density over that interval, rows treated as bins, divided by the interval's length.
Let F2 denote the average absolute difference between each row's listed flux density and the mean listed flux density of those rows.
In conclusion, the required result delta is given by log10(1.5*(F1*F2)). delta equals 1.19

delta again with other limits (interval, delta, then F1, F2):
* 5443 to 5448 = 0.75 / 11.8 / 0.3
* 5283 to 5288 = 0.95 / 12.0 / 0.5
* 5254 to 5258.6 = 1.05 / 11.0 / 0.7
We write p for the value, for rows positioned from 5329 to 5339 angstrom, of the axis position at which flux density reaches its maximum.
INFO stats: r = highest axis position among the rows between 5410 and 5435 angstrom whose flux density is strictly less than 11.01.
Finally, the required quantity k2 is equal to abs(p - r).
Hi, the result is 90.4 angstrom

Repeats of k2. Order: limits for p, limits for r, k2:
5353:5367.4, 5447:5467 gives 99.8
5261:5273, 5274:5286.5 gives 15.8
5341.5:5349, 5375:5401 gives 54.4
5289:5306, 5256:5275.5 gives 26.8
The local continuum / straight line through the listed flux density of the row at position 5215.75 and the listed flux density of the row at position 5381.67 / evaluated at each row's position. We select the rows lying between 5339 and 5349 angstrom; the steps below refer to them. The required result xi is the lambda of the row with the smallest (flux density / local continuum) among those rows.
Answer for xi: 5345.85 angstrom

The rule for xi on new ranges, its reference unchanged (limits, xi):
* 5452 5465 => 5464.08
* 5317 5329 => 5326.19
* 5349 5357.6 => 5356.94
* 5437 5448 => 5440.23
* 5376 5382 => 5381.67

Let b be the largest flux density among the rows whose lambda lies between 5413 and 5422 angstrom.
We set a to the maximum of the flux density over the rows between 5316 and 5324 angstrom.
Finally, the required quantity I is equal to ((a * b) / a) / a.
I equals 0.97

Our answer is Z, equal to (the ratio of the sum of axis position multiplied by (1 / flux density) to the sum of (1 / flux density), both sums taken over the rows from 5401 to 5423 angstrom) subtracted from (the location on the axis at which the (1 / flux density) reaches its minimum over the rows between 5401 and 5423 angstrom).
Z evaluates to -3.3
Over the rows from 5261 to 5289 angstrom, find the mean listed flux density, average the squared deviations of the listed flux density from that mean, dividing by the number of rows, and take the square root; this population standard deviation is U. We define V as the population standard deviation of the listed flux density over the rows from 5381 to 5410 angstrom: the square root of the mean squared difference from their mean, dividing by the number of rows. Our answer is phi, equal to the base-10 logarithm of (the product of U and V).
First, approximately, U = 0.75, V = 0.88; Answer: -0.18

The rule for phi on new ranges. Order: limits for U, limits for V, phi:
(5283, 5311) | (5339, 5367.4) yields 0.04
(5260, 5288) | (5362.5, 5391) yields -0.20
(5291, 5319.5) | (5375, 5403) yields -0.08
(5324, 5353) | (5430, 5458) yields -0.11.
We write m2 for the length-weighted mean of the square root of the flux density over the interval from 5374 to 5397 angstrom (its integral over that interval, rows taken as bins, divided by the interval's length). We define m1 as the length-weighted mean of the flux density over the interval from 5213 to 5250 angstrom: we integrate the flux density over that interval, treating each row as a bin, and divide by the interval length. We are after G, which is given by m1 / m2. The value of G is 3.21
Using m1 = 10.9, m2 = 3.39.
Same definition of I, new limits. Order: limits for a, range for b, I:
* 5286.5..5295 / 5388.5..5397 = 1.01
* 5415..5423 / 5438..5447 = 1.08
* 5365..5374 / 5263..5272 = 0.96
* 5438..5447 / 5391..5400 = 1.00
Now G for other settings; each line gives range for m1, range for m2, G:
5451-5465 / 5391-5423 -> 3.35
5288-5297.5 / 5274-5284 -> 3.03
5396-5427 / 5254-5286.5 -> 3.30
